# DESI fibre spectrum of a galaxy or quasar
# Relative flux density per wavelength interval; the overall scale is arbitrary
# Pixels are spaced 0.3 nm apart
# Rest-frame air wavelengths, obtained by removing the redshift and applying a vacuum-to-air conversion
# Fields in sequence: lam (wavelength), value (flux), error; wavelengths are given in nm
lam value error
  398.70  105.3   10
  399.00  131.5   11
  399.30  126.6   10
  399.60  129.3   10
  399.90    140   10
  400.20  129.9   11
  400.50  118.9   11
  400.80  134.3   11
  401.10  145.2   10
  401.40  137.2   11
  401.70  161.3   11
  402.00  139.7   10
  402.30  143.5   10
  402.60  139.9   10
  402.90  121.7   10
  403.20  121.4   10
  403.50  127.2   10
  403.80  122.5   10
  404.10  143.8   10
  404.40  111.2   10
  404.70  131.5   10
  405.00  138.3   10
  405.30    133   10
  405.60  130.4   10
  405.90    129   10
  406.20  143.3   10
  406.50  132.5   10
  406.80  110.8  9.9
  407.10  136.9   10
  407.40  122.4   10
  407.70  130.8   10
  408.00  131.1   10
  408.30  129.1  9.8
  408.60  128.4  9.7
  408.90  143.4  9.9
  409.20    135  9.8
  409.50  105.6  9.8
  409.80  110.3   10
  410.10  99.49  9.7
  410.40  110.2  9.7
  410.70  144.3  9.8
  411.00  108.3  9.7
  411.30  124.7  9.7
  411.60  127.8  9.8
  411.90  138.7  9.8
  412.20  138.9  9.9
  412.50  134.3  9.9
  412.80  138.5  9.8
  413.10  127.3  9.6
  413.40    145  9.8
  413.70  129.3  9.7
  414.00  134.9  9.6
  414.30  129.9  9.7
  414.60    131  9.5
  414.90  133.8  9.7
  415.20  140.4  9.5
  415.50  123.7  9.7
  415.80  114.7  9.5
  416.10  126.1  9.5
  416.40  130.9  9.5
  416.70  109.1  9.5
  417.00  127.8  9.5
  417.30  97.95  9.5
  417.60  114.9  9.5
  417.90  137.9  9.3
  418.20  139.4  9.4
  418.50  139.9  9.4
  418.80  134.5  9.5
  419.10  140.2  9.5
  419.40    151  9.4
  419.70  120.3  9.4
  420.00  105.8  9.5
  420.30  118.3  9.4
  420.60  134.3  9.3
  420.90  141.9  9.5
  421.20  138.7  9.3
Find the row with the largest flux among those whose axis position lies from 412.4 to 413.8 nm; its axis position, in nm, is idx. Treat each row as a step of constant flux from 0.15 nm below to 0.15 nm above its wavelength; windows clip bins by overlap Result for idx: 413.40 nm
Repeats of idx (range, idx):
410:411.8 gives 410.70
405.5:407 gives 406.20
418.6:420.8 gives 419.40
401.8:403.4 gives 402.30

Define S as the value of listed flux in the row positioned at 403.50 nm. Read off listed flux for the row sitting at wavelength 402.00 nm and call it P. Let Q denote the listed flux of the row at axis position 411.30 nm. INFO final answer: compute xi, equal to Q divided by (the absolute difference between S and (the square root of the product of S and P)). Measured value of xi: 20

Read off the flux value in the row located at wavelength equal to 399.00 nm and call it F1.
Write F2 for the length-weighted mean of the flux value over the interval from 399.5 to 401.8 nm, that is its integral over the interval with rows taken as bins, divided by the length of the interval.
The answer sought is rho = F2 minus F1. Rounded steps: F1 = 131.5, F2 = 137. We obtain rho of 5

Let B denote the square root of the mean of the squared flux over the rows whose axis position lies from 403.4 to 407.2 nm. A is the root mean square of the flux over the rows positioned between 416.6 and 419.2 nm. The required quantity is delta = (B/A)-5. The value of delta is -3.98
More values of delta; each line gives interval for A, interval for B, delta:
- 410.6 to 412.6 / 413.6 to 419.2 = -4.02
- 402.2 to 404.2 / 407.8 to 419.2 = -4.03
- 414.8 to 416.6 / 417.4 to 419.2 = -3.95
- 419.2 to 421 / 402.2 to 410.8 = -4.01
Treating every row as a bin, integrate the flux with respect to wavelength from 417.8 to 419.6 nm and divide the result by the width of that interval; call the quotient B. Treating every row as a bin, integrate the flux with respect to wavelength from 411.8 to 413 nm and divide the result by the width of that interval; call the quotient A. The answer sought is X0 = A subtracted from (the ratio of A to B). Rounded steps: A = 137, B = 140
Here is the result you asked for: -136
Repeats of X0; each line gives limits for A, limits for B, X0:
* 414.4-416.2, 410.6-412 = -127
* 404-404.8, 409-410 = -127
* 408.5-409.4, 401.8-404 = -133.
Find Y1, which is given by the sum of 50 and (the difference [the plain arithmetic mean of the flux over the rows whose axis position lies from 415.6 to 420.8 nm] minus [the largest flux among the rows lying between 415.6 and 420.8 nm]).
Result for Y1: 25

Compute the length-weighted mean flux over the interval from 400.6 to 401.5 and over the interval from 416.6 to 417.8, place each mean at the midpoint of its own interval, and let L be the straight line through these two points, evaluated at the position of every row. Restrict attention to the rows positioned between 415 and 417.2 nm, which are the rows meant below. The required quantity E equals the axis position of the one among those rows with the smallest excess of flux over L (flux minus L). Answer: 416.70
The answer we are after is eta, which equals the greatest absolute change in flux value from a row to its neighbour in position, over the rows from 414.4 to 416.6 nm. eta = 17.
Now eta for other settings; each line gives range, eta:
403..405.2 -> 33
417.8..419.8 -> 31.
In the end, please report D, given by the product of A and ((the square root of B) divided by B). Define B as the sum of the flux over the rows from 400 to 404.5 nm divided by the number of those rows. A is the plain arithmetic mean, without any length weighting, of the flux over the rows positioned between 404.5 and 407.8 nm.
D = 11.33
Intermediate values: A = 130.8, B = 133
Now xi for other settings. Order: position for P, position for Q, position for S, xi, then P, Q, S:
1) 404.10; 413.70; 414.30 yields 19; 143.8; 129.3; 129.9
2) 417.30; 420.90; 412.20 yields 6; 97.95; 141.9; 138.9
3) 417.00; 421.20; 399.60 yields 184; 127.8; 138.7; 129.3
